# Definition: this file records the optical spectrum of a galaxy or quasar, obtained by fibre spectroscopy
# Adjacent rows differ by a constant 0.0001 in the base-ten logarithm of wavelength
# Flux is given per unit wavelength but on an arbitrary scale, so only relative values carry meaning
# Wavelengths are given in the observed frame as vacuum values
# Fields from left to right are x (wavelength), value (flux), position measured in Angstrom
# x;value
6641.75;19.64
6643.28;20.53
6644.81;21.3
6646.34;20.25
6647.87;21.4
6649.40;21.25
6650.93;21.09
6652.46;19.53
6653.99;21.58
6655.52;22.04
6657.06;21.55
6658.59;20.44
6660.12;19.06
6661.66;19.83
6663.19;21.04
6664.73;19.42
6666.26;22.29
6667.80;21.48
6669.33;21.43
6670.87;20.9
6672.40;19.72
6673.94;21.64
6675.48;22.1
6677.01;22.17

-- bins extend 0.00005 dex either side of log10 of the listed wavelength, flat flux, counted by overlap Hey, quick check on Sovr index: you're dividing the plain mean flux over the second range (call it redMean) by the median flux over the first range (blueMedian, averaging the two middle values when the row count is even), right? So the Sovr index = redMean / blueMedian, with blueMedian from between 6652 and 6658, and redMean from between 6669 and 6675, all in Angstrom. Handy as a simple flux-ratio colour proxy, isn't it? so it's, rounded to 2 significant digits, 0.97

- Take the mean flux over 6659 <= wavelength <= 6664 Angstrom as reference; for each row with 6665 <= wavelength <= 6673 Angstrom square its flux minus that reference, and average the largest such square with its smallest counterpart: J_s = 2.7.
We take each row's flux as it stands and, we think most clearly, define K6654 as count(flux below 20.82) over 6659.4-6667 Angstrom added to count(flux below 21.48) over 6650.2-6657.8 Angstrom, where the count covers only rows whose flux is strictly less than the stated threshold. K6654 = 5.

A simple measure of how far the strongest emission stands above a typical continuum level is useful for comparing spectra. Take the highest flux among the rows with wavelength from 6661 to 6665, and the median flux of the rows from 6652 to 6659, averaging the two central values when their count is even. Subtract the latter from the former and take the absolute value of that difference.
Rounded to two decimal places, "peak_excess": 0.51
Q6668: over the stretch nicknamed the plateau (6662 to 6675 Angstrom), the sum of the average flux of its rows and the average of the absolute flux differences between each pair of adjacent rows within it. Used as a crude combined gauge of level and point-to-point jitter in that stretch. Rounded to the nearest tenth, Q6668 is 22.3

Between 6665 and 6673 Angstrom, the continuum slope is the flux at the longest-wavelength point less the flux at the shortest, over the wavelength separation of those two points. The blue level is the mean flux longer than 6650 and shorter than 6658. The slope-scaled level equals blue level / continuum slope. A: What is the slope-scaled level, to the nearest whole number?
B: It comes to -51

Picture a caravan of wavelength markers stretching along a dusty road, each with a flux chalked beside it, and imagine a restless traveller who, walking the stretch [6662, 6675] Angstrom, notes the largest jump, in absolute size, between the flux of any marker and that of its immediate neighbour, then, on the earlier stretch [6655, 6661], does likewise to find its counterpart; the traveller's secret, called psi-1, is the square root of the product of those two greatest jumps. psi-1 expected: 1.99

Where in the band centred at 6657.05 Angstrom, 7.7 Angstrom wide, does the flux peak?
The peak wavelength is 6655.52 Angstrom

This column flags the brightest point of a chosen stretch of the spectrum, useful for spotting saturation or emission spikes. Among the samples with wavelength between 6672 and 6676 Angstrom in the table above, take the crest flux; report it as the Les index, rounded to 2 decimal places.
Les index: 22.10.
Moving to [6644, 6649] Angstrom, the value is 21.40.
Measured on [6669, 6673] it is 21.43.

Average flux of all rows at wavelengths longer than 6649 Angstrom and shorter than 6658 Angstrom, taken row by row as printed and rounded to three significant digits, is 21.2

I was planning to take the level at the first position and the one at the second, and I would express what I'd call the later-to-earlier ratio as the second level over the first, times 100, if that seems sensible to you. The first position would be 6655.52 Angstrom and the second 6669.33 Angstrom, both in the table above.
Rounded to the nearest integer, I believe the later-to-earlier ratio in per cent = 97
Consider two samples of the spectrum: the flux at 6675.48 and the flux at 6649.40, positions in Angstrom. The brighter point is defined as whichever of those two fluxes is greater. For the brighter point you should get 22.1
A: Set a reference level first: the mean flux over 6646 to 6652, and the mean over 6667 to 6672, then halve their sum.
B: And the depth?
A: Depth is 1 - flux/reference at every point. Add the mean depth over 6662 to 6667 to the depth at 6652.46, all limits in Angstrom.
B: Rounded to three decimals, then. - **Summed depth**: 0.086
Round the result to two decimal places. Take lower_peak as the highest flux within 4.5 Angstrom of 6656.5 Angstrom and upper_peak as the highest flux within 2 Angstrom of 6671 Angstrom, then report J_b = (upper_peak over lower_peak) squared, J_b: 0.95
